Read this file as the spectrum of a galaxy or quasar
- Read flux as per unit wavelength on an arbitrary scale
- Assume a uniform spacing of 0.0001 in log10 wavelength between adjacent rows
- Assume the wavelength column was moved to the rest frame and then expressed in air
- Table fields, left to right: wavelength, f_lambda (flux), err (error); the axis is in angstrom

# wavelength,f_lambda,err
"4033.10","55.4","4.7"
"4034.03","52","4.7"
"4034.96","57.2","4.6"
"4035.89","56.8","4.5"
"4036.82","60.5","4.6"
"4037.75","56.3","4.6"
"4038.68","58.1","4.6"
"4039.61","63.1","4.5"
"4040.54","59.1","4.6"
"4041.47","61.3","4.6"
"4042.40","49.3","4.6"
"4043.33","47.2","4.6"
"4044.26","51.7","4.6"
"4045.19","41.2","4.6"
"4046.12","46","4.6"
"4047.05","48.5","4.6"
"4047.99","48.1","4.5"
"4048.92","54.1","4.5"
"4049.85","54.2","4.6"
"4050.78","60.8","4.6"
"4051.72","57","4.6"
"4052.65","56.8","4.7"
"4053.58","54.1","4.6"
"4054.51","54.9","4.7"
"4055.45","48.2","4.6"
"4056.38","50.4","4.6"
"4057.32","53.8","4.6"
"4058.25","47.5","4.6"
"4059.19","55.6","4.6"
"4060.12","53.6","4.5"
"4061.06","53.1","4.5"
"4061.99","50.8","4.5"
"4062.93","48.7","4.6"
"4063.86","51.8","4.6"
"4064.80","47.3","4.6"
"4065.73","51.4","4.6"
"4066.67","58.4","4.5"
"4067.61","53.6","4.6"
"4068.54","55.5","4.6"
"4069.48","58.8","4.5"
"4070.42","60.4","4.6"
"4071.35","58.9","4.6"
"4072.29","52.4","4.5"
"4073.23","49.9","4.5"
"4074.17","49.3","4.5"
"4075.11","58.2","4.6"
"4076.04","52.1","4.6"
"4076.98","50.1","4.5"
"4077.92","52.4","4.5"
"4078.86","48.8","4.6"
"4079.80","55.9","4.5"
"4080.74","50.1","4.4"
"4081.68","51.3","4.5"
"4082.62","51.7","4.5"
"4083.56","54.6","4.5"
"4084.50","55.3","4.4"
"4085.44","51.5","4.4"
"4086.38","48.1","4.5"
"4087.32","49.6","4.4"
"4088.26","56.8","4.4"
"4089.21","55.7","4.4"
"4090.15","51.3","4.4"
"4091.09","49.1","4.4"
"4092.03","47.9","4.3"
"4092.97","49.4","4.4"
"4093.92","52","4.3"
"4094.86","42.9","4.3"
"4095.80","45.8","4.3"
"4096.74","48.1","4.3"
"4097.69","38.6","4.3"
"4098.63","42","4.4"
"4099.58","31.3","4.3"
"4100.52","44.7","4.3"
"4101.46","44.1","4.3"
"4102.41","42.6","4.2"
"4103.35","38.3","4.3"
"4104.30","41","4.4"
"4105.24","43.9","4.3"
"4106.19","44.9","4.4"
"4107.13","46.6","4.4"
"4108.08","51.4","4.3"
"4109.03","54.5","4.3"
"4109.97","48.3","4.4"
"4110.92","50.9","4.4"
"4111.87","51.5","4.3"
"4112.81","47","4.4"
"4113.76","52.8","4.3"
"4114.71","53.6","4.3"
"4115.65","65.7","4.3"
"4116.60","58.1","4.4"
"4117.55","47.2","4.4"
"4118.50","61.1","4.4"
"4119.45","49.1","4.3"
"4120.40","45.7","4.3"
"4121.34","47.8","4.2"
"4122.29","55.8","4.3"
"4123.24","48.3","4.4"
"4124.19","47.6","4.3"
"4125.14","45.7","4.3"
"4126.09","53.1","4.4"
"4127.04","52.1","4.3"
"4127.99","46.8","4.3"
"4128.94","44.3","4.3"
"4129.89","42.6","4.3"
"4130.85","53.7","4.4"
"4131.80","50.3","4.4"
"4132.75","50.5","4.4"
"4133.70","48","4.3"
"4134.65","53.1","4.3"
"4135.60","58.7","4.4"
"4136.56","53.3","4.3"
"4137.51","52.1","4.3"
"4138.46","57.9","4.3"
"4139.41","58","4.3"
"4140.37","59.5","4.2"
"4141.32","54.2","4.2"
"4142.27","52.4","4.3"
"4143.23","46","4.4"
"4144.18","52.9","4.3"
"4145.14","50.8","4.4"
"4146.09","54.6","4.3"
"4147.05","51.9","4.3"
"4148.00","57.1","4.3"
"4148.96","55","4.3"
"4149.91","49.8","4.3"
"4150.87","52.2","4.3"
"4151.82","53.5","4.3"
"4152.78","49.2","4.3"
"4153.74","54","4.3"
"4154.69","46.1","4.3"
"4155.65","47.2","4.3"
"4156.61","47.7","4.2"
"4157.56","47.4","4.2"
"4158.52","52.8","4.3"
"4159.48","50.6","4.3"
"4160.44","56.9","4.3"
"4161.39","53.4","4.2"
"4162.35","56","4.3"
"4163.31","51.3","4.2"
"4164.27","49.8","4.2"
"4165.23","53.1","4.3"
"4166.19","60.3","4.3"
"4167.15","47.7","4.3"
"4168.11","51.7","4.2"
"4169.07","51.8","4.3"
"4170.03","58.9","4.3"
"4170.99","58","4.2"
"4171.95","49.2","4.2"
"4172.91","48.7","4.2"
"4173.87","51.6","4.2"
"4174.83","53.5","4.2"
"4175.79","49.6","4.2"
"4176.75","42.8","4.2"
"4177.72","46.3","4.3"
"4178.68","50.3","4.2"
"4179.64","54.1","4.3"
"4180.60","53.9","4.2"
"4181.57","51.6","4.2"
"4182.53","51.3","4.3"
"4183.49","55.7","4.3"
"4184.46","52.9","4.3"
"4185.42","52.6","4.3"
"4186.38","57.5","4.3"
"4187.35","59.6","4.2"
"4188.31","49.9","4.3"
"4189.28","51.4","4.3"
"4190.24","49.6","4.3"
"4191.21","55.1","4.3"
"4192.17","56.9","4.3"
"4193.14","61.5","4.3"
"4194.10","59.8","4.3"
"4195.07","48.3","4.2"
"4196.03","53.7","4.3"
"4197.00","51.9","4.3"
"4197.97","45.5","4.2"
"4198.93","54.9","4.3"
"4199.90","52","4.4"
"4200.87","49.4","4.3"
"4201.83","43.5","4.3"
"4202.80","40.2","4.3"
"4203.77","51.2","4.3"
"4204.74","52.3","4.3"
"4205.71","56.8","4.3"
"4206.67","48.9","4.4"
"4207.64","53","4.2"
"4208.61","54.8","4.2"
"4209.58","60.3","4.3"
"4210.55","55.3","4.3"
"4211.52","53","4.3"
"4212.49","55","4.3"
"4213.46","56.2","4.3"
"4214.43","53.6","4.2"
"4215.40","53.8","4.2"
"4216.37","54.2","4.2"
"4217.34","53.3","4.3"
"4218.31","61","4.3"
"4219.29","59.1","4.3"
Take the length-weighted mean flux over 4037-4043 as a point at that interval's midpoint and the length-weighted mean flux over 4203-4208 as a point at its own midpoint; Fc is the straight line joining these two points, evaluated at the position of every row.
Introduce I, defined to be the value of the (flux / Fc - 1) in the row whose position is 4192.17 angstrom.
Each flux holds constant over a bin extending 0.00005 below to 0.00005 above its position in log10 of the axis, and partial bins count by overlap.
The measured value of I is 0.09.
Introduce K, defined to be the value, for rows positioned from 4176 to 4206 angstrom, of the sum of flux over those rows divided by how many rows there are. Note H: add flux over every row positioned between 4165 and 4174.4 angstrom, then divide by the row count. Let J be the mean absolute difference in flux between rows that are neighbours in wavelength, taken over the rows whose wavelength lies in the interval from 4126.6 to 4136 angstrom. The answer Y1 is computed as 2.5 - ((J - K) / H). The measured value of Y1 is 3.401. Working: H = 53.1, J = 4.2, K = 52.0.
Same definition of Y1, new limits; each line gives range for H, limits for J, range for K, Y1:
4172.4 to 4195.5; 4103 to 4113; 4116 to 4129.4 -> 3.396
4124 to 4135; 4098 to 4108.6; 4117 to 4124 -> 3.446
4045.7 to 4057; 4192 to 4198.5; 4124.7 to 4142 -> 3.384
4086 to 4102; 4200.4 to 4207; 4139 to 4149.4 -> 3.528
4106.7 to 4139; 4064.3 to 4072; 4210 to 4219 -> 3.505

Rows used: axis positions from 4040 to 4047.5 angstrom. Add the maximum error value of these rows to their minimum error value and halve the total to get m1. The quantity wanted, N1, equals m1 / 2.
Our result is 2.30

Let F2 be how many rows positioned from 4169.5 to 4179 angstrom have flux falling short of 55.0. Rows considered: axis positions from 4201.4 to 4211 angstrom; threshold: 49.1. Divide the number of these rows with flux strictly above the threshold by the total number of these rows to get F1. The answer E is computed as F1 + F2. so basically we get 8.7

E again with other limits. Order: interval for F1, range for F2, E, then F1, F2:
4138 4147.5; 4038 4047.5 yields 6.9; 0.90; 6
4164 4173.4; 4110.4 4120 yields 7.8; 0.80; 7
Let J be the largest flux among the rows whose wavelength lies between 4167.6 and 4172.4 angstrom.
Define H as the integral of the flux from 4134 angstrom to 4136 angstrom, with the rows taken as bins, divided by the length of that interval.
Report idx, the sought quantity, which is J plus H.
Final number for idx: 114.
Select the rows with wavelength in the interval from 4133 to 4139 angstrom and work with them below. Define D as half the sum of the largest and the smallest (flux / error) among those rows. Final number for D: 12.3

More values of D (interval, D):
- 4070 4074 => 12.1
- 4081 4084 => 11.8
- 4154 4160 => 11.5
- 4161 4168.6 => 12.6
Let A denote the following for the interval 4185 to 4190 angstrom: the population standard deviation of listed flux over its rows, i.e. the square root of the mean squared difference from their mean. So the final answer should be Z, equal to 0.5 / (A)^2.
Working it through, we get 0.036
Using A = 3.7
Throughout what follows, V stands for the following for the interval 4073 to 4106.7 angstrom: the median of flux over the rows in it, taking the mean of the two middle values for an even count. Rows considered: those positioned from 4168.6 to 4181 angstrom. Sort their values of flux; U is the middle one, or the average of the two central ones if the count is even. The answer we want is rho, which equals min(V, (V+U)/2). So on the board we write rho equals 49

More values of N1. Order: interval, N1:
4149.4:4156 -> 2.15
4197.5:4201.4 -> 2.15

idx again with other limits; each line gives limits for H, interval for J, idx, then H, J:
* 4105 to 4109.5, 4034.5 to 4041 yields 112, 48.4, 63.1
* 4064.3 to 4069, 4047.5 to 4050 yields 107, 53.2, 54.2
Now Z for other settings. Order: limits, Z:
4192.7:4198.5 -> 0.015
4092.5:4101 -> 0.015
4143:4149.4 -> 0.045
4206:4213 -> 0.050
